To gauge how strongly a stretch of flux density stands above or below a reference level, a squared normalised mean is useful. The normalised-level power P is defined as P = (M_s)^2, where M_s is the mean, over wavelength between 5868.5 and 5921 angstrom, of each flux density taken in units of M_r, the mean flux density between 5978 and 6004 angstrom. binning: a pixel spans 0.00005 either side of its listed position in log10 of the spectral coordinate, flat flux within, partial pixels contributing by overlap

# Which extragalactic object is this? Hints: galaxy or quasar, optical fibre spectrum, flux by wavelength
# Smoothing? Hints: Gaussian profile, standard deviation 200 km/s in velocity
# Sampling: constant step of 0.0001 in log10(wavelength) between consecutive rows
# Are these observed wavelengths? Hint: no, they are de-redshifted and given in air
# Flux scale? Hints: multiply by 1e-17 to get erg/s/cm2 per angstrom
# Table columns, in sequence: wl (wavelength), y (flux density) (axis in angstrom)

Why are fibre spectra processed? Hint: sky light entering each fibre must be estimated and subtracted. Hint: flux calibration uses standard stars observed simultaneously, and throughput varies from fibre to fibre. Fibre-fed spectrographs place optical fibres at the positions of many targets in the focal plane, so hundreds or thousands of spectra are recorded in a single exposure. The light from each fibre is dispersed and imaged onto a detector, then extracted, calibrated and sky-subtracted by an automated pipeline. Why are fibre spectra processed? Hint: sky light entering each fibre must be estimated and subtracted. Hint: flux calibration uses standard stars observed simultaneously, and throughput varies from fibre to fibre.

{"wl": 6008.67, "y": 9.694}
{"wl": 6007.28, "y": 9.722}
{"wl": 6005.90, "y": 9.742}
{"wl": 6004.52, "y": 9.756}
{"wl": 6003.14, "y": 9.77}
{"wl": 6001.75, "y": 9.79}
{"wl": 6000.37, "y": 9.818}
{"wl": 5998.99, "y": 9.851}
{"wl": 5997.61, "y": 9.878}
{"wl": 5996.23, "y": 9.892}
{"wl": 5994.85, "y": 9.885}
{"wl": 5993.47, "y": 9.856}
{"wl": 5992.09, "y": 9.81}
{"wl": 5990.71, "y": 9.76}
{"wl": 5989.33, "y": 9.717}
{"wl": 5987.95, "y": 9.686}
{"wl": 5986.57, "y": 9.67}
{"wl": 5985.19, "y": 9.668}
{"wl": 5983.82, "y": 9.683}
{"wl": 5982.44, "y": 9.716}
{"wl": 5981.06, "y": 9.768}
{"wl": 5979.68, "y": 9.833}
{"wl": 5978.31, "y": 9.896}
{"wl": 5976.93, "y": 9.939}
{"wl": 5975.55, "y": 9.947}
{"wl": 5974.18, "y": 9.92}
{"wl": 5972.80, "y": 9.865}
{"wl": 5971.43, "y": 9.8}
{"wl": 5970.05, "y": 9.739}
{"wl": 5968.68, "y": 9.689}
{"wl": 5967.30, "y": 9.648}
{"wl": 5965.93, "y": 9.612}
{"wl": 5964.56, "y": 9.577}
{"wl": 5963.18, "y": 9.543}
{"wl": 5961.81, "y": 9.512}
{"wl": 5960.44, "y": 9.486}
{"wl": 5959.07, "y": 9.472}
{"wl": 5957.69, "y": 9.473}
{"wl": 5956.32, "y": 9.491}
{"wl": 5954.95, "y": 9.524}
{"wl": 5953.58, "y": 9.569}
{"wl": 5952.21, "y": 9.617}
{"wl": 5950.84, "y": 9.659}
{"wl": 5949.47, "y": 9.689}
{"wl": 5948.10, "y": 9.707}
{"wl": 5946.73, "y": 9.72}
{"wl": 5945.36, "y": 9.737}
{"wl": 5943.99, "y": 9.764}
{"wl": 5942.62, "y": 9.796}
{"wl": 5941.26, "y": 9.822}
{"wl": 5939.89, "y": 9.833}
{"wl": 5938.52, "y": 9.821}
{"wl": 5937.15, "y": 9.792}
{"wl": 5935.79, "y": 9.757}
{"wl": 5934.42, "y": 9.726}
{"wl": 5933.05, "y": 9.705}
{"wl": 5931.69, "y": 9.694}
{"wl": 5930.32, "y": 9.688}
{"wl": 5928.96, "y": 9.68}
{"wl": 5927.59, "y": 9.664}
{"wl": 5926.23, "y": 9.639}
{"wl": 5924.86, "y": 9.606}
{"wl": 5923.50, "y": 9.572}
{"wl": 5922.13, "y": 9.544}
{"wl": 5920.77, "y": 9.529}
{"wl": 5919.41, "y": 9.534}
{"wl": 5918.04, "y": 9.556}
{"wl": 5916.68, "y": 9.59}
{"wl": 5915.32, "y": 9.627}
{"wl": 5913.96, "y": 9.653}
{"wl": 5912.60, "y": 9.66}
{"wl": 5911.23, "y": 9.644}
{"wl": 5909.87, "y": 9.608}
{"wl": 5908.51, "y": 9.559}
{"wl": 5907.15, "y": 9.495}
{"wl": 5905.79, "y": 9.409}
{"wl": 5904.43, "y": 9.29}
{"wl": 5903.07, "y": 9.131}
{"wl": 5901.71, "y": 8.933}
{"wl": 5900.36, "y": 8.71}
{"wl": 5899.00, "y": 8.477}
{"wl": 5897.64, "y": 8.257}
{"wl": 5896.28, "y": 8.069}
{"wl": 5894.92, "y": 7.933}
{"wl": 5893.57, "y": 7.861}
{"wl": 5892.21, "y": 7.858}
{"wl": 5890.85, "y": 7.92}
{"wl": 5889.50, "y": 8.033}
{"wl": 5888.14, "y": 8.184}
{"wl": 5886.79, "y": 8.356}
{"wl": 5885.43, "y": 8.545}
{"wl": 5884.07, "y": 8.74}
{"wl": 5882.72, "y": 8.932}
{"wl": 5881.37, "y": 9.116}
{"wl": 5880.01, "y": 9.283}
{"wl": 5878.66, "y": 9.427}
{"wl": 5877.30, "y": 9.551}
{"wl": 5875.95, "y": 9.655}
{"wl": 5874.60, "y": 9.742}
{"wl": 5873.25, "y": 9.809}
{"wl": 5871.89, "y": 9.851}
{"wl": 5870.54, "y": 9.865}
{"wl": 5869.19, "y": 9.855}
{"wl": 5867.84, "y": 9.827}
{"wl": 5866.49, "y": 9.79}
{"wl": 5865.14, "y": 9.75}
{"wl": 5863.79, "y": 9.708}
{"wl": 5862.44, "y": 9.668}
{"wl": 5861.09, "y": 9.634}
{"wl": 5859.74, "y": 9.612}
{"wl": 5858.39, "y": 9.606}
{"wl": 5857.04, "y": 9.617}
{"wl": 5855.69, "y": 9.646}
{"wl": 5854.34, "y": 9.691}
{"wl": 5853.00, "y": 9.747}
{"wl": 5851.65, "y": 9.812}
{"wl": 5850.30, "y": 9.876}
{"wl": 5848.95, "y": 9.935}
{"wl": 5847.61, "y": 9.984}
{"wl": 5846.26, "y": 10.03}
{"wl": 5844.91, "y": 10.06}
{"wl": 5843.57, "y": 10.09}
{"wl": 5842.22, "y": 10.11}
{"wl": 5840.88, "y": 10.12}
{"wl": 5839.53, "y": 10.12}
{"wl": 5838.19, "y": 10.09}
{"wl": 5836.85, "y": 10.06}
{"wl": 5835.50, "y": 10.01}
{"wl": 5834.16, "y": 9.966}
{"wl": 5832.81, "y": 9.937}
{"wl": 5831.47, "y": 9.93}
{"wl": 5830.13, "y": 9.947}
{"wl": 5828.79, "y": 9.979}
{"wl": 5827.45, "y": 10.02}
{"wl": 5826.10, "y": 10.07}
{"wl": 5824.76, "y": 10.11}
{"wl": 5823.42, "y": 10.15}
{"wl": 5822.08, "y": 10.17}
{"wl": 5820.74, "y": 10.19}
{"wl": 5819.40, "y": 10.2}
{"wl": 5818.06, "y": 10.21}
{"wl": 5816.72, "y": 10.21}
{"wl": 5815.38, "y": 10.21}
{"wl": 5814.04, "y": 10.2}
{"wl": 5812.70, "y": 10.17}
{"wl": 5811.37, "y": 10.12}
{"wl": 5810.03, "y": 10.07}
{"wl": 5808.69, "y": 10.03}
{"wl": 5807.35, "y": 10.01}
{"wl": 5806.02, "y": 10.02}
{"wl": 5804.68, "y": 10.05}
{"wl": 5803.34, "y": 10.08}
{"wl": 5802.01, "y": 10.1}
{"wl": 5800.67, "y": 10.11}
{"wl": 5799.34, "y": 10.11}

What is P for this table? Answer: 0.86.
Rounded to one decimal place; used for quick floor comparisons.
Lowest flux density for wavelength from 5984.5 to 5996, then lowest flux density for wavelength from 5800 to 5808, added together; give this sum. 19.7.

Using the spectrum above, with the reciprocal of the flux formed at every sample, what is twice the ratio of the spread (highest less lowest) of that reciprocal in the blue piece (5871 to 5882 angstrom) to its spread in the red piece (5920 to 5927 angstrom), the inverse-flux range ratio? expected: 14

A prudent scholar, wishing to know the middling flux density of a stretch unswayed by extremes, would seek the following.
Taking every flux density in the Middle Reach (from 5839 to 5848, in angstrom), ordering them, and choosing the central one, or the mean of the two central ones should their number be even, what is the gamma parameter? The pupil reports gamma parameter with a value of 10.1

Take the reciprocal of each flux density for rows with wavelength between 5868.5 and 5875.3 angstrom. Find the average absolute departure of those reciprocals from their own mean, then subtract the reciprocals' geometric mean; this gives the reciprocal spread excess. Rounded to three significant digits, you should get -0.101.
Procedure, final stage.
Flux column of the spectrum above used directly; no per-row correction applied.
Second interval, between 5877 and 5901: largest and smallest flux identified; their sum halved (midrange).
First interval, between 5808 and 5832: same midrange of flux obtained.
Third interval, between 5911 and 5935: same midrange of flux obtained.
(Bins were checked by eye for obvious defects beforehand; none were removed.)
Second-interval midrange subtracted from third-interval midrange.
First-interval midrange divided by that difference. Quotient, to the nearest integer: 11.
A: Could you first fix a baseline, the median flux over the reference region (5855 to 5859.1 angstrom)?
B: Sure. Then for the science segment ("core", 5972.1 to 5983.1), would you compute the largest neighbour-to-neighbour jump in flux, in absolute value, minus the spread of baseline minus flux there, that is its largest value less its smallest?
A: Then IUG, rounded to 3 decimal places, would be -0.166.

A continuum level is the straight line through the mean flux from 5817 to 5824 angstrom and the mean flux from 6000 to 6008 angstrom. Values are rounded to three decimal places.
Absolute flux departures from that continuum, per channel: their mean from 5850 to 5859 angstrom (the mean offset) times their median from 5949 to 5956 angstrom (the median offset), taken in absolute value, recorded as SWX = 0.105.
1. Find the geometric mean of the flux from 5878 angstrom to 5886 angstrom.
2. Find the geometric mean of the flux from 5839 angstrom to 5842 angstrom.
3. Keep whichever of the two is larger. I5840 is 10.1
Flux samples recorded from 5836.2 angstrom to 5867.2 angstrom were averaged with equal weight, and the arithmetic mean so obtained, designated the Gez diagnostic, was 9.9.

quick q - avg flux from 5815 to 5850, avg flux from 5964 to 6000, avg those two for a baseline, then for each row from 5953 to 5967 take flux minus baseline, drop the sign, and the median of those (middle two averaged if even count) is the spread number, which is 0.41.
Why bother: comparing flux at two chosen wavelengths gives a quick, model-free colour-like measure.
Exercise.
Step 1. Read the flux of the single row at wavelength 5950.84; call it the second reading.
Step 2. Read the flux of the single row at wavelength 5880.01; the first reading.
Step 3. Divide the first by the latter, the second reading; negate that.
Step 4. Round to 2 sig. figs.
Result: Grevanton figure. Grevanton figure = -0.96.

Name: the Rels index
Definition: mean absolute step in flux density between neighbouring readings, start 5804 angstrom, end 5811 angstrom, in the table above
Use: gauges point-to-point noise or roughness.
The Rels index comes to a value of 0.025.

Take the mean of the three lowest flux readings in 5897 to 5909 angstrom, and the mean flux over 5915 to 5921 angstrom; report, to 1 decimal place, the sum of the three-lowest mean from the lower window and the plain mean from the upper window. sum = 18.0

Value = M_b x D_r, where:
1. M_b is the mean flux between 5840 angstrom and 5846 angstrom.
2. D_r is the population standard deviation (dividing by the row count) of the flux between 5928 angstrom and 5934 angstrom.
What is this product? 0.1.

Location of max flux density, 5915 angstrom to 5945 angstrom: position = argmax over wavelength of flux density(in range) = 5939.89 angstrom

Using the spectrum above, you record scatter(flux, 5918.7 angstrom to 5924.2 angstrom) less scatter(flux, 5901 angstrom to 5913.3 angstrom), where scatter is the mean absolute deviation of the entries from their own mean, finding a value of -0.185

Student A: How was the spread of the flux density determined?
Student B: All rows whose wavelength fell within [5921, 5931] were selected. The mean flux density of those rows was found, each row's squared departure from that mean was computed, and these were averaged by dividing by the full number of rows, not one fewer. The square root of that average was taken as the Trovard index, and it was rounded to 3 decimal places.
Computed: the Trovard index 0.051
